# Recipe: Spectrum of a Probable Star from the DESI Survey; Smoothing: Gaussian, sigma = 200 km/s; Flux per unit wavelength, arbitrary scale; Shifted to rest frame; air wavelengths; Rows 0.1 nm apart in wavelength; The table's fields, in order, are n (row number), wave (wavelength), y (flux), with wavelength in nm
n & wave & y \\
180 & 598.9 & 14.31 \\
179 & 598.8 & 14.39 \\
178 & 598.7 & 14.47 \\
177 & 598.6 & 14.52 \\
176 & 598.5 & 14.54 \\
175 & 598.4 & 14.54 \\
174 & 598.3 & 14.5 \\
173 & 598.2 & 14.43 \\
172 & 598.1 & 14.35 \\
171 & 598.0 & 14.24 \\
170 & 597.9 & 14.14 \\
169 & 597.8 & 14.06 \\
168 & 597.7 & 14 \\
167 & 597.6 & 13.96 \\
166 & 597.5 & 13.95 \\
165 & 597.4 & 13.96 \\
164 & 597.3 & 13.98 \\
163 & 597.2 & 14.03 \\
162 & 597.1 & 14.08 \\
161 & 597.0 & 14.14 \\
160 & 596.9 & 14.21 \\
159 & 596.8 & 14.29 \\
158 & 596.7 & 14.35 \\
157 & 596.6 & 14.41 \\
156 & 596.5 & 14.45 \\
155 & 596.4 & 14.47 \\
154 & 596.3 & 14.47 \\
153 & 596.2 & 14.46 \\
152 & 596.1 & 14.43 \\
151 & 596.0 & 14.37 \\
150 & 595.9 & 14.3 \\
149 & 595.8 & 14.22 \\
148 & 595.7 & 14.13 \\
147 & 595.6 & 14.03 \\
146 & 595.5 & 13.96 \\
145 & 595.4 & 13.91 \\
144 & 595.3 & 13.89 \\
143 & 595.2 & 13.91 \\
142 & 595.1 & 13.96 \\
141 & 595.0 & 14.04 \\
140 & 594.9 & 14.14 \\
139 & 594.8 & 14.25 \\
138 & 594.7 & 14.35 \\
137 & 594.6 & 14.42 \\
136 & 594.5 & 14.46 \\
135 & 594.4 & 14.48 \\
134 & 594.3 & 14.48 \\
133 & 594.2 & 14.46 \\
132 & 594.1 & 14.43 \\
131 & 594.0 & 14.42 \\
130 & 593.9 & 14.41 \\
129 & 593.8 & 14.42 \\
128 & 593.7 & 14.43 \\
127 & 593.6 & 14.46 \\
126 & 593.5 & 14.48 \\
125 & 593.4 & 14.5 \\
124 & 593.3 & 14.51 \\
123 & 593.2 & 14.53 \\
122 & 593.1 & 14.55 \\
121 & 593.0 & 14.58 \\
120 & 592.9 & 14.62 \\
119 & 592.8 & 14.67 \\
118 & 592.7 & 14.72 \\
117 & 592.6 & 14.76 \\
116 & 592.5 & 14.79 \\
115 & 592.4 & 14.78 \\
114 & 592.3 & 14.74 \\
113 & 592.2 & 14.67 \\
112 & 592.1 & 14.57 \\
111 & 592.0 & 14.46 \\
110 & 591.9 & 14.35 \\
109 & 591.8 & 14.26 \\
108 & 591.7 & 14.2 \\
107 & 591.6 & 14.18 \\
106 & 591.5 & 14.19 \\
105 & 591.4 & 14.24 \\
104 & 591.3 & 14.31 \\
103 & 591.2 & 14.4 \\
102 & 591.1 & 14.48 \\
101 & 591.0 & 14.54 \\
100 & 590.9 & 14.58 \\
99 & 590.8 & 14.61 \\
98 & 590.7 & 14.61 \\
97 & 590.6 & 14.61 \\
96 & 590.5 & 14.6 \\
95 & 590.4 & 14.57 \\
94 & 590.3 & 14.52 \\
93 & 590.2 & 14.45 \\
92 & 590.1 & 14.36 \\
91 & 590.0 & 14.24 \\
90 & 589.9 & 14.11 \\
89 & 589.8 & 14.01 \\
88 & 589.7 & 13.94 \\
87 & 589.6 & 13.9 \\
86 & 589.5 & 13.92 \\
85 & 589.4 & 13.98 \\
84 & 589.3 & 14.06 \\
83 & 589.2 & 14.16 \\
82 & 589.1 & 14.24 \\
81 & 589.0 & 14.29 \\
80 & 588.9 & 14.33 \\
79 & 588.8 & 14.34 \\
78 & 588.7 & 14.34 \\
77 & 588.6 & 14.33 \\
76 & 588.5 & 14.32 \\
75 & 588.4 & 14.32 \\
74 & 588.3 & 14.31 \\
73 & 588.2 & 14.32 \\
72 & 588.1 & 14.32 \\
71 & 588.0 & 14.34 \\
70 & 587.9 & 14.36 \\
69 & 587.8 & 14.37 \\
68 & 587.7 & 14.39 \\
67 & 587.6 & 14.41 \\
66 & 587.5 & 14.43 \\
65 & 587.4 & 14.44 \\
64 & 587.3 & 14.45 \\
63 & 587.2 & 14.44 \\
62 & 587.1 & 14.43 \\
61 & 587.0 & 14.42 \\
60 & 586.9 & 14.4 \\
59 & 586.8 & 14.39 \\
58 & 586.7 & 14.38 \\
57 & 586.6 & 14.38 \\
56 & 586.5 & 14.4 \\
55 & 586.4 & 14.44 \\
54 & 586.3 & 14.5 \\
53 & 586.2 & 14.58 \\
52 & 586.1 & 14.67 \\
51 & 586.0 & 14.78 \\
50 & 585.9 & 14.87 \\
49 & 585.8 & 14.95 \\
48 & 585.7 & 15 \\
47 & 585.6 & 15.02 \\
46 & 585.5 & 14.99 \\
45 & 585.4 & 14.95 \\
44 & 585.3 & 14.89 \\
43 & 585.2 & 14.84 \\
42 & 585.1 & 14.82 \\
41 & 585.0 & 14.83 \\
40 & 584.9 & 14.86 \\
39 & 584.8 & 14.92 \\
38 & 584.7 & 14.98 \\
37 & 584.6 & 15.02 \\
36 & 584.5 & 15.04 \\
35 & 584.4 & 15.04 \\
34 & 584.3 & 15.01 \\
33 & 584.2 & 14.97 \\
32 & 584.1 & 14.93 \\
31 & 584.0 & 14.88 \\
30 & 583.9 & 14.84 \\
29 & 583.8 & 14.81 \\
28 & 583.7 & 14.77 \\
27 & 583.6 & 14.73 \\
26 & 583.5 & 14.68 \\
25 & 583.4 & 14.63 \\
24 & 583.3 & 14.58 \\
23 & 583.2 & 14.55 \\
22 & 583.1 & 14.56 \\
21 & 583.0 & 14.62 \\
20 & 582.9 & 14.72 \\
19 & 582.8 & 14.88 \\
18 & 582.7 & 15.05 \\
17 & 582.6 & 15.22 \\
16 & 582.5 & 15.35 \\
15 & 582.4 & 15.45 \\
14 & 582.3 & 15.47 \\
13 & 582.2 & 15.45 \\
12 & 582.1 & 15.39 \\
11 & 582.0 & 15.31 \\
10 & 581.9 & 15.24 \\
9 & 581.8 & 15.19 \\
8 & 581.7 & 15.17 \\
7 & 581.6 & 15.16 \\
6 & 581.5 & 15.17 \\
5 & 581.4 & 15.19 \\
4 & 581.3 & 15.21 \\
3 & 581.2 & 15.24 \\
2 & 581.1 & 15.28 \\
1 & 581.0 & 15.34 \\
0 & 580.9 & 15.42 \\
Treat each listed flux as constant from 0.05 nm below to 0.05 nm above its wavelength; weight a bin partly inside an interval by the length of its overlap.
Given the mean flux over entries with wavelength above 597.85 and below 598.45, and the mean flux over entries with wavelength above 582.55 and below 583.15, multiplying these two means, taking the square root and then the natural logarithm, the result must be 2.68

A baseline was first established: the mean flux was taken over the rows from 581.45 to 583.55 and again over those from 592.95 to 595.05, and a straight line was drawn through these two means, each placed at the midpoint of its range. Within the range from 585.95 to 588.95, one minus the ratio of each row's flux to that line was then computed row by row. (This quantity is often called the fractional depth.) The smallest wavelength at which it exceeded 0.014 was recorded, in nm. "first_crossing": 586.2 nm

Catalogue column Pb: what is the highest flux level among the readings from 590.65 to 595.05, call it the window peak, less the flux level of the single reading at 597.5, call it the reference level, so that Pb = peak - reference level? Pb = 0.84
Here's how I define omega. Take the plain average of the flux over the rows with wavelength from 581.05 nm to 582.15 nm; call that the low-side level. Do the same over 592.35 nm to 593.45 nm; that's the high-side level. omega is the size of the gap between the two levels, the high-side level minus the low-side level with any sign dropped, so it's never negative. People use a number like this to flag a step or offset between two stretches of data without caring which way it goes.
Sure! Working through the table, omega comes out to 0.59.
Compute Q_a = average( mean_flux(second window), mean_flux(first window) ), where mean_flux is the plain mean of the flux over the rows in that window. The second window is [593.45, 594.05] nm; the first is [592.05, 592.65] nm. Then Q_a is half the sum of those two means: 14.6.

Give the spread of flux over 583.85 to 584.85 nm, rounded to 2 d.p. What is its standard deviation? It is 0.07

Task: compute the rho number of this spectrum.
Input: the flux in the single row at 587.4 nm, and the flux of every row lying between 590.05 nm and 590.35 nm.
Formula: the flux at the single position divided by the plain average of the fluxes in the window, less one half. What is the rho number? 0.50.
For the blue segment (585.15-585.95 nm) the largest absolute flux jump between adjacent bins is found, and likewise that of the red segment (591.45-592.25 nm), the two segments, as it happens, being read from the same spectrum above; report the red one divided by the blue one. 1.4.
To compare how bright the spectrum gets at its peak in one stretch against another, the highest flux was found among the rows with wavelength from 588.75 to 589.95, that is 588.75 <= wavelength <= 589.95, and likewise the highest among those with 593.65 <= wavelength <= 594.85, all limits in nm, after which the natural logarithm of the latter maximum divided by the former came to 0.010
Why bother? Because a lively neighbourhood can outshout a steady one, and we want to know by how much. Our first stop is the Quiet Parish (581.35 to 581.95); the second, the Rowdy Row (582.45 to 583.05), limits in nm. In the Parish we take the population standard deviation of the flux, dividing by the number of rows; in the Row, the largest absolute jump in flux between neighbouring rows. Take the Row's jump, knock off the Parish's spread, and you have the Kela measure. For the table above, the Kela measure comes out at 0.14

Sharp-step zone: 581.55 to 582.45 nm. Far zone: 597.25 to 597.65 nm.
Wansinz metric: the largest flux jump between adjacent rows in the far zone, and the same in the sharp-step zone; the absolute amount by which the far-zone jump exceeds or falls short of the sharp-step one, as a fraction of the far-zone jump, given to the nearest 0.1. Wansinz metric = 3.0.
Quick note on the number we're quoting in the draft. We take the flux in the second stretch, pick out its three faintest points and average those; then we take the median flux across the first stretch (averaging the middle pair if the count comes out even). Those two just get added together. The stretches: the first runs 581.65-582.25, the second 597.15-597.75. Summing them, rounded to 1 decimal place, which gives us 29.2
